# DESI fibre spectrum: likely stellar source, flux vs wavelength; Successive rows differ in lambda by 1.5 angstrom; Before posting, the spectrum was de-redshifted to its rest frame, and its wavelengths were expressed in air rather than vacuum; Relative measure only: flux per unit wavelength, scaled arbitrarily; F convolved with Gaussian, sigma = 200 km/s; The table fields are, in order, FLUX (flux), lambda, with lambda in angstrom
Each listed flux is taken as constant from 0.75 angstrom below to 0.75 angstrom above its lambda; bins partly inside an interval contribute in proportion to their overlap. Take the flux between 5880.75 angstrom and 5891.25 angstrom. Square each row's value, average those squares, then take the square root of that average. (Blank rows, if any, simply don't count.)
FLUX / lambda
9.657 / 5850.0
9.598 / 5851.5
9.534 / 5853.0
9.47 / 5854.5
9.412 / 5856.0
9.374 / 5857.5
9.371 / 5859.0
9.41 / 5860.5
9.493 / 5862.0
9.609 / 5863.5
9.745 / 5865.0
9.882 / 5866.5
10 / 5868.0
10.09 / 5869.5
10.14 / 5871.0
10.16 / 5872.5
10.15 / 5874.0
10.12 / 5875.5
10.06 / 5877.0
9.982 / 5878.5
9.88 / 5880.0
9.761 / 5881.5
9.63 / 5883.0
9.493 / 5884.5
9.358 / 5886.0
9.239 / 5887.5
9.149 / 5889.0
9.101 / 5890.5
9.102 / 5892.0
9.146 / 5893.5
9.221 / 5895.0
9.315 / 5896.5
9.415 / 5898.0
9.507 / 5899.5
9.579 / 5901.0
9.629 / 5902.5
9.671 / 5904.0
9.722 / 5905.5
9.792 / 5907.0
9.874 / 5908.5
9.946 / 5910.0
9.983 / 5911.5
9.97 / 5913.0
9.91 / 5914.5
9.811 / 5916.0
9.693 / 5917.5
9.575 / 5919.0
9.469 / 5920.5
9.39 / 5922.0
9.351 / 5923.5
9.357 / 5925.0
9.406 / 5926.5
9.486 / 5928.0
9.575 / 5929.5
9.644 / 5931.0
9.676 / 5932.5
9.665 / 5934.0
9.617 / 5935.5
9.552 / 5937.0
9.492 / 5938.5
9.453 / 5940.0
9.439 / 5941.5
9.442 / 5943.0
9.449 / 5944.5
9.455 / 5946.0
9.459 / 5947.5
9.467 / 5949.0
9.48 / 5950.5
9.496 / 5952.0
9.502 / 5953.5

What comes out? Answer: 9.4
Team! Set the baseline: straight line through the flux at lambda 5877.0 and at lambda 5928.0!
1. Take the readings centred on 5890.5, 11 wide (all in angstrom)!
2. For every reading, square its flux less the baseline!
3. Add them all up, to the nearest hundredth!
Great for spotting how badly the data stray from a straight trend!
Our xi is 3.67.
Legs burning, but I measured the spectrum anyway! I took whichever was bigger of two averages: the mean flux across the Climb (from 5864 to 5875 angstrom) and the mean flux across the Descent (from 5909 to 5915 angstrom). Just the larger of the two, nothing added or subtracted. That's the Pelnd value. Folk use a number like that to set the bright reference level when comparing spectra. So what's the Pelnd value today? 10.02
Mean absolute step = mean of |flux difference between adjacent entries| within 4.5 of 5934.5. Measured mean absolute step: 0.043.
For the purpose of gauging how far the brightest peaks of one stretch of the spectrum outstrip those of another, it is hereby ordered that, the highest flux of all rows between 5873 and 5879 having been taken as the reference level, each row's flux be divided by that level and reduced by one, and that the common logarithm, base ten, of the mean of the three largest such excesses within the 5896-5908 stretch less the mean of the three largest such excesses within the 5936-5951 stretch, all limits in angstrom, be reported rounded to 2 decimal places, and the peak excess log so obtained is -1.66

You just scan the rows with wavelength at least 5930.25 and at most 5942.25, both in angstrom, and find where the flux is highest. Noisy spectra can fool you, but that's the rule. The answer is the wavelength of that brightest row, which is 5932.5 angstrom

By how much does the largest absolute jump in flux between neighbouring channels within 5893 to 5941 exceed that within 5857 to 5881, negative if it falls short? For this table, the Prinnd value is -0.019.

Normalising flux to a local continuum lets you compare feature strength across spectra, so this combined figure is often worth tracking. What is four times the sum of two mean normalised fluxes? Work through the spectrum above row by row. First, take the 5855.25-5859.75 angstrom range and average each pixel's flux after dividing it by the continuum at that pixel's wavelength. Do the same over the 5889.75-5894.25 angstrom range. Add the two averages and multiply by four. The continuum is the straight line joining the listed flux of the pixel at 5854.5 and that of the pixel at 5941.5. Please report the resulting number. 7.82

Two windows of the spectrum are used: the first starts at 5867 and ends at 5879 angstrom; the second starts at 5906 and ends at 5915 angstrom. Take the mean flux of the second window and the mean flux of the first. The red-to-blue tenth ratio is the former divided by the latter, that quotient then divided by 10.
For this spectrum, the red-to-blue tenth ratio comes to 0.098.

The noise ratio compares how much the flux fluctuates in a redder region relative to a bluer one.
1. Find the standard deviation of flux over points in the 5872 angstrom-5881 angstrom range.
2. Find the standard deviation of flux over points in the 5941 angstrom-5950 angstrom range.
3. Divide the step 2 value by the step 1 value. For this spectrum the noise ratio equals 0.10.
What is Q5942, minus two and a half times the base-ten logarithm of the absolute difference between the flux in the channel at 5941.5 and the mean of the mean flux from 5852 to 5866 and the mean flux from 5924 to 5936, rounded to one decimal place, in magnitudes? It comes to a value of 2.7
